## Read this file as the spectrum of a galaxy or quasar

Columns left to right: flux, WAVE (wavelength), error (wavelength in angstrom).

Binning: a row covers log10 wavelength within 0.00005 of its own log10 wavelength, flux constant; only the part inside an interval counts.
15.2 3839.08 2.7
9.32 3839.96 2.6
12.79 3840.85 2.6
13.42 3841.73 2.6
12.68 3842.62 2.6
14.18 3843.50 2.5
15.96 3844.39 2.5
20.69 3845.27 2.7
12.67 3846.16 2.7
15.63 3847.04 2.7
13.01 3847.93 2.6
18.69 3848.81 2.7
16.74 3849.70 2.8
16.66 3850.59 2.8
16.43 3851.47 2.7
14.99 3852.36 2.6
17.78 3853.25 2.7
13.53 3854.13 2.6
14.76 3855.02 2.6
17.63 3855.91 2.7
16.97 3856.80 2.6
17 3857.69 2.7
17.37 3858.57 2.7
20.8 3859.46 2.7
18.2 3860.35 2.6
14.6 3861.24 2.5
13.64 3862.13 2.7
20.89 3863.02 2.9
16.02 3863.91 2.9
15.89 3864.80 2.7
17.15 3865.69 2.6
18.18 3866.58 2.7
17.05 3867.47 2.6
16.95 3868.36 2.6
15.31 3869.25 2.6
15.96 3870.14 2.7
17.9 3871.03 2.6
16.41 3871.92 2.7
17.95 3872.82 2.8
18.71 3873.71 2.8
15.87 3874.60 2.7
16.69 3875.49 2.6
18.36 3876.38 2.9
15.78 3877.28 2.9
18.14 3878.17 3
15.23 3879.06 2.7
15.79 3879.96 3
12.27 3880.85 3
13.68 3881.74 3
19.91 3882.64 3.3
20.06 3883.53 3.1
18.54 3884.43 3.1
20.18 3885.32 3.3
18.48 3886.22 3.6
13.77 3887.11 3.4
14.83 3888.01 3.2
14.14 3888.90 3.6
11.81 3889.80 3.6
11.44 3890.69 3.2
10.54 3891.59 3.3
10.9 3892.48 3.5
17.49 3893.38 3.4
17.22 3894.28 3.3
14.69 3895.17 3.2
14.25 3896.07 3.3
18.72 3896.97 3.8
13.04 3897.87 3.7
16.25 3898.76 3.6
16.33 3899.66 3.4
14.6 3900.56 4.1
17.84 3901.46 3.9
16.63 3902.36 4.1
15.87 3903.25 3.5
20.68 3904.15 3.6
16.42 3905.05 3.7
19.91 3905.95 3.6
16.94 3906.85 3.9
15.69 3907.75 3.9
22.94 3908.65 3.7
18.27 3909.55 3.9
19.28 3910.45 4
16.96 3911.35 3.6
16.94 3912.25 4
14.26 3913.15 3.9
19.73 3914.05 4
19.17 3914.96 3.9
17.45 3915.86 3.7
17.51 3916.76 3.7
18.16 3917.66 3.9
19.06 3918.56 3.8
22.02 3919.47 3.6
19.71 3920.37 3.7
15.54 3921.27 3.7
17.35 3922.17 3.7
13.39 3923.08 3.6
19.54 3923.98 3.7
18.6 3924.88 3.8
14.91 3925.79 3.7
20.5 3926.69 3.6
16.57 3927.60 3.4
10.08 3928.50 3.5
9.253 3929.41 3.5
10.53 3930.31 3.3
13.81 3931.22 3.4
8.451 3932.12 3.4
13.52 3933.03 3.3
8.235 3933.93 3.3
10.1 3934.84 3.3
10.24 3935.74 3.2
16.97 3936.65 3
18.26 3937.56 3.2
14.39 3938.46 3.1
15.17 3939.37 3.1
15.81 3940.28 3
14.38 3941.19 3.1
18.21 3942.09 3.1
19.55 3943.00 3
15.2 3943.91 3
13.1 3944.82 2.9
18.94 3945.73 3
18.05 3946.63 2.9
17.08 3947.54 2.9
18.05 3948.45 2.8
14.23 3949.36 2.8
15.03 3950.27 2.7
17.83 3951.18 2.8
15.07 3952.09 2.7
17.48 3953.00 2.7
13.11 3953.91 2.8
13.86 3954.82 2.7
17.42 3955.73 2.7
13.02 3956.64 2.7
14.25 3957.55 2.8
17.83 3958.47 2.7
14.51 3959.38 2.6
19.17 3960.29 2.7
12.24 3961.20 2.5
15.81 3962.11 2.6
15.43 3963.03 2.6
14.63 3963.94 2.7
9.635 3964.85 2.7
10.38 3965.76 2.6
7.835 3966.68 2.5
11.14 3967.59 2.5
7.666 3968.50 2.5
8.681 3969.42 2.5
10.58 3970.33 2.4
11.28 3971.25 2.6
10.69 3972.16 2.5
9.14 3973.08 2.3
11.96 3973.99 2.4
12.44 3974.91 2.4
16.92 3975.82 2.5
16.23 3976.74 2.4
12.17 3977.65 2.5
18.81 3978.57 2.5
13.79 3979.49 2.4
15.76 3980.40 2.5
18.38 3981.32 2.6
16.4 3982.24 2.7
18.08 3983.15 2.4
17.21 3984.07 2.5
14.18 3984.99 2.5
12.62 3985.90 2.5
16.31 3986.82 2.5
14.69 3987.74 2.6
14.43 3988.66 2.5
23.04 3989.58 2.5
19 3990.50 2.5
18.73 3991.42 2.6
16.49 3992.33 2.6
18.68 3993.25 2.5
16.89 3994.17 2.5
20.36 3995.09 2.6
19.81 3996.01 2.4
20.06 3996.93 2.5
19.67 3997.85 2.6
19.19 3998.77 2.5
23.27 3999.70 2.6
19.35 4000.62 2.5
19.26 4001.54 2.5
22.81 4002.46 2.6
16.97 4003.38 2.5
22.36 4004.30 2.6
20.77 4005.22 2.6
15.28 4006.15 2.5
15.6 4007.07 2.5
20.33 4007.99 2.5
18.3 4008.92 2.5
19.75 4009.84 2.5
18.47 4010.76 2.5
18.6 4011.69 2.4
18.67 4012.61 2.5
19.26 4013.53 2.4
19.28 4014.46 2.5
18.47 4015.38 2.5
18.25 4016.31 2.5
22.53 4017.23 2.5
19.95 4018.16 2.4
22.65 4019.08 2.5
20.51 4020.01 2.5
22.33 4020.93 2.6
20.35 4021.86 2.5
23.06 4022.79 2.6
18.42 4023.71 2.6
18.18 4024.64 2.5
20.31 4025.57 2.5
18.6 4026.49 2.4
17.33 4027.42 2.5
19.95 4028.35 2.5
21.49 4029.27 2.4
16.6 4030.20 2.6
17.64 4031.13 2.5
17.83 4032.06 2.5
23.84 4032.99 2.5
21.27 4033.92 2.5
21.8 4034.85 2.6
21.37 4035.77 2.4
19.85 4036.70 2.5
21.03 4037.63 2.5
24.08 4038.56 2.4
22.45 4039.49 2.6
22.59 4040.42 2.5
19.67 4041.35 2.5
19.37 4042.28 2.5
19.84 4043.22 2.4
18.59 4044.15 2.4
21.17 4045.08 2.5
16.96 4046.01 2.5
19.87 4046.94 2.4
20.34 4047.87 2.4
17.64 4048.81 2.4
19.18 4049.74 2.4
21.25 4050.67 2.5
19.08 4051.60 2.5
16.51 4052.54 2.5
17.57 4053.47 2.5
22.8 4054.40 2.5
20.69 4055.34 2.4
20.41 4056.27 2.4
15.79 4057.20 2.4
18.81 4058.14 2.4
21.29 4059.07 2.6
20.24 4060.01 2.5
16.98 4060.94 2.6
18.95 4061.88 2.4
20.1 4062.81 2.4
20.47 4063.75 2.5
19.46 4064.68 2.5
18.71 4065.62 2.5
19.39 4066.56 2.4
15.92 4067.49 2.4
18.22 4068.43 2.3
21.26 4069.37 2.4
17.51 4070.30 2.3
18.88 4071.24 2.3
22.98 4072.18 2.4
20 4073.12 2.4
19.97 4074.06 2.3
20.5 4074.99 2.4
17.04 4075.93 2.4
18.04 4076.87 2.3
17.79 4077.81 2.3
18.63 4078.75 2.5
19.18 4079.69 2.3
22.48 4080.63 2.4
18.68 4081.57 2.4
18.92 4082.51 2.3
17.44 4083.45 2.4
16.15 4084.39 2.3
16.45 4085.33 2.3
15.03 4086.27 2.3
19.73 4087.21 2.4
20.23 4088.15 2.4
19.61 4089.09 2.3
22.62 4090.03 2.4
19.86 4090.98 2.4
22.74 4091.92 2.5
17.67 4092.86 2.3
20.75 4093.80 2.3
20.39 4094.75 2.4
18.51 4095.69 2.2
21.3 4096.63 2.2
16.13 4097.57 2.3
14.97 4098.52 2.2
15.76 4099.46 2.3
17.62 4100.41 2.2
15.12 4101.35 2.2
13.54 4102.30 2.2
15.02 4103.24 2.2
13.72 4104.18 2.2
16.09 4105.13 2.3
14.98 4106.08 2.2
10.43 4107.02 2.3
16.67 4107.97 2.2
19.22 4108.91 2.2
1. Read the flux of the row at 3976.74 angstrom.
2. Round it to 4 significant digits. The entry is 16.23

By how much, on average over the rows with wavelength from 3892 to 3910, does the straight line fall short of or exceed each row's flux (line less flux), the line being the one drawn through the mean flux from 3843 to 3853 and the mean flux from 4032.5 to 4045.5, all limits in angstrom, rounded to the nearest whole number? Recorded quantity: 1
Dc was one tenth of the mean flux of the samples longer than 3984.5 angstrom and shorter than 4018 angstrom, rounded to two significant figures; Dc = 1.9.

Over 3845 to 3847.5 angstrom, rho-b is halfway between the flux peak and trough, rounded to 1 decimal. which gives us 16.7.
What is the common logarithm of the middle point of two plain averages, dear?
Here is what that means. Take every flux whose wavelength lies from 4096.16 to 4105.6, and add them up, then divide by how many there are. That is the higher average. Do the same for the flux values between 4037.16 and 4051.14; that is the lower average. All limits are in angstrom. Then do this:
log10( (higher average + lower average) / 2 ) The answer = 1.26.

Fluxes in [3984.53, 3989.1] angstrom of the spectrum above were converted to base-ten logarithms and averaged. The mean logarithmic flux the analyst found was 1.16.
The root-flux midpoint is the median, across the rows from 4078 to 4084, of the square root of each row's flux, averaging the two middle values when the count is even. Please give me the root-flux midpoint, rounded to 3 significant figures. 4.34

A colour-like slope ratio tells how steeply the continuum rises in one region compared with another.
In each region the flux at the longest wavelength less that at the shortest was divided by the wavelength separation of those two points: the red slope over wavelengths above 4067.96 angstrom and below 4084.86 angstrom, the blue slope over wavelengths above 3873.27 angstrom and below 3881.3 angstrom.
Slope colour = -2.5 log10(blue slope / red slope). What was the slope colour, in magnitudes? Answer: -2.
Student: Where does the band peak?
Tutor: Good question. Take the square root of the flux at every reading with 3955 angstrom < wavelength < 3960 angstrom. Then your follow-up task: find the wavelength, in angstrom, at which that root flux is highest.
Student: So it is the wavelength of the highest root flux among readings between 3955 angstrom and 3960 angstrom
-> 3958.47 angstrom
